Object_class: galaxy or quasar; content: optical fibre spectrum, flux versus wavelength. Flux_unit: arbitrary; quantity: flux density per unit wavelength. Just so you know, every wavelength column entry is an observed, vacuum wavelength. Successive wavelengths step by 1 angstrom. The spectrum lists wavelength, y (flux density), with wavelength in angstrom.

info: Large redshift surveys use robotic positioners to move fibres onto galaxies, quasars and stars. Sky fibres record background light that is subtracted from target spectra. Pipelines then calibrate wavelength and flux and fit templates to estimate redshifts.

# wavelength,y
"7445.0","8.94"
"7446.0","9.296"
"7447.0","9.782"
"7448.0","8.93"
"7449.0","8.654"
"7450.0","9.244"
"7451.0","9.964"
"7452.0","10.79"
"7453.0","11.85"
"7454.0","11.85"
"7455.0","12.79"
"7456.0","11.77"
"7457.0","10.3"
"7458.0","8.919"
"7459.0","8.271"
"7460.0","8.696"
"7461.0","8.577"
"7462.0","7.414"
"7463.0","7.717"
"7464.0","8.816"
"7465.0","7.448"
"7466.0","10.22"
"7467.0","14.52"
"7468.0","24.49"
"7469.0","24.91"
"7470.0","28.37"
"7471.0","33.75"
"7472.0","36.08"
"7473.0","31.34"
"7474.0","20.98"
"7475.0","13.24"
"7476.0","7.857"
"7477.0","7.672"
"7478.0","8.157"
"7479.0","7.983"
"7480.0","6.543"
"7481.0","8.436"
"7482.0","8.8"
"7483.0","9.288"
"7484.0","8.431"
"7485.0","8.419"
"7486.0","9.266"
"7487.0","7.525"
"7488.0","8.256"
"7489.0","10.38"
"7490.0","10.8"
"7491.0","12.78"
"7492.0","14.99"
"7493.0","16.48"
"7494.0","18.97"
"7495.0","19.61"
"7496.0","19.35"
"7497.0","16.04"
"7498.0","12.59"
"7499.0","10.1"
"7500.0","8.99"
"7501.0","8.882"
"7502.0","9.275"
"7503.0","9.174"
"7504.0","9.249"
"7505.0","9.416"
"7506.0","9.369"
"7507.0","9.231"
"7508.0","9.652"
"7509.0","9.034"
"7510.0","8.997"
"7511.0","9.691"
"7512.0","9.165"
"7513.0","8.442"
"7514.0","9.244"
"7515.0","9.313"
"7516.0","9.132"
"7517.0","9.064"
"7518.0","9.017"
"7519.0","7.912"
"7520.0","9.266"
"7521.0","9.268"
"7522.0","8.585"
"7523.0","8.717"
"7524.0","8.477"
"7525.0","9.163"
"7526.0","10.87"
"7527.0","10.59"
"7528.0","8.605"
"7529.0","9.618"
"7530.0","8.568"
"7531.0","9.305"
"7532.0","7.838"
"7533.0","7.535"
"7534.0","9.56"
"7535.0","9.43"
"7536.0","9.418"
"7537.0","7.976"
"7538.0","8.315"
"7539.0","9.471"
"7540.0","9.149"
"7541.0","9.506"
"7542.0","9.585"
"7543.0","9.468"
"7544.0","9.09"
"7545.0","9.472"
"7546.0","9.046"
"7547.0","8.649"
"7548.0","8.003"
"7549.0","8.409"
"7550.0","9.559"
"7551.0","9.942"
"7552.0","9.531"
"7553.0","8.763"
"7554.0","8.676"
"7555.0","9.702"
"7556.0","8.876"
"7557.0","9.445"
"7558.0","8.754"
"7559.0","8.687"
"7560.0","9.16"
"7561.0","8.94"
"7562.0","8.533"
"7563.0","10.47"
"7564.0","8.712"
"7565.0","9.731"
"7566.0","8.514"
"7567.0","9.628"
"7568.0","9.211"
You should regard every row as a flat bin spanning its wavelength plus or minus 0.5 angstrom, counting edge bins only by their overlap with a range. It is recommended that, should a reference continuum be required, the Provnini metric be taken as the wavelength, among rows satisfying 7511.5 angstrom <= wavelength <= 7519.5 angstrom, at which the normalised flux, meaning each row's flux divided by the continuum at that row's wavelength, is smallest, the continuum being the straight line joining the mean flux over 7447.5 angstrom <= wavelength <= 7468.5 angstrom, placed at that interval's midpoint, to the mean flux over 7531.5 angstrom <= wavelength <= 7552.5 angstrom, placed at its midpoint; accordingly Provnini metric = 7519.0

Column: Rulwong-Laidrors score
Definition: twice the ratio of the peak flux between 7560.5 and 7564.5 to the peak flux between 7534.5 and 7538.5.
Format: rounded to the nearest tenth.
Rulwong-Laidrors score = 2.2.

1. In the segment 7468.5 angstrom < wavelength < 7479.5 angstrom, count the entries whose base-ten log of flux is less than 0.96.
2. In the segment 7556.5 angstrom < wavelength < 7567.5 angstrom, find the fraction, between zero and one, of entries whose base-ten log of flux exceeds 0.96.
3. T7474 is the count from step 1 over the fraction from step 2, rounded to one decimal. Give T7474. 8.8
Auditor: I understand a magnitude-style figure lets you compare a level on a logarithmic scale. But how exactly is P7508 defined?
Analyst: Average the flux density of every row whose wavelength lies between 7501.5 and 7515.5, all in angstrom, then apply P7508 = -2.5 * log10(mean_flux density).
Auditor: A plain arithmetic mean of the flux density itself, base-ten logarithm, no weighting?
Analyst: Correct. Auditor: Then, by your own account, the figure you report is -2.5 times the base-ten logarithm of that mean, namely -2.4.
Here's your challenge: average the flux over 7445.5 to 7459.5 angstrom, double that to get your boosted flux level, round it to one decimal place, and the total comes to 20.3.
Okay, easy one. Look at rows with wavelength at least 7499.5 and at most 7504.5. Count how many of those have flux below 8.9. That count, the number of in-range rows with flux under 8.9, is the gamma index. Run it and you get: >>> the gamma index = 1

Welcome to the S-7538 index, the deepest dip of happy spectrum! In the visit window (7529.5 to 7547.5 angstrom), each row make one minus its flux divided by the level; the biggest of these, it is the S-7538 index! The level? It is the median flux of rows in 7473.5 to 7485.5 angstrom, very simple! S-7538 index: 0.11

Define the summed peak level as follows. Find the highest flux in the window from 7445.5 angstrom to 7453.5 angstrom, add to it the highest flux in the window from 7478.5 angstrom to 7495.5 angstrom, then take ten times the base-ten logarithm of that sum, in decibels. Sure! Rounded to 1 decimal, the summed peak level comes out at 15.0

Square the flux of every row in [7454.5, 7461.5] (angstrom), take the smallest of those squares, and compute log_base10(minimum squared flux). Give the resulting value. 1.84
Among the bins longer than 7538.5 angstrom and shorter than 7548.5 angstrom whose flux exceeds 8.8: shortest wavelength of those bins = 7539.0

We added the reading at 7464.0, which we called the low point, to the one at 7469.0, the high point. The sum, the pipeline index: 33.7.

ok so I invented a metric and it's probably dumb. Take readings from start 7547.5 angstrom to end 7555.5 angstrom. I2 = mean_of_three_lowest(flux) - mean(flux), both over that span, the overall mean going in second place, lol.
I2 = -0.7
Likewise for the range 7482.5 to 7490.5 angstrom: -1.0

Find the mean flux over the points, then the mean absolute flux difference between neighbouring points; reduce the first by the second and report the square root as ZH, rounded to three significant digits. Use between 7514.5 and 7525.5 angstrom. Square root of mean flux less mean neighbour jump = 2.91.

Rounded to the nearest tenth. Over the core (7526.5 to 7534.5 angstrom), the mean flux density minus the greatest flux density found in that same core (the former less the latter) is -1.6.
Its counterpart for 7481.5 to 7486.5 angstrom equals -0.4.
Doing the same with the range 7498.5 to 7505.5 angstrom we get -0.8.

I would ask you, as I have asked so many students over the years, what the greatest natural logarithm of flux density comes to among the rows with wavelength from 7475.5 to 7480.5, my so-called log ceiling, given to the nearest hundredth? 2.10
